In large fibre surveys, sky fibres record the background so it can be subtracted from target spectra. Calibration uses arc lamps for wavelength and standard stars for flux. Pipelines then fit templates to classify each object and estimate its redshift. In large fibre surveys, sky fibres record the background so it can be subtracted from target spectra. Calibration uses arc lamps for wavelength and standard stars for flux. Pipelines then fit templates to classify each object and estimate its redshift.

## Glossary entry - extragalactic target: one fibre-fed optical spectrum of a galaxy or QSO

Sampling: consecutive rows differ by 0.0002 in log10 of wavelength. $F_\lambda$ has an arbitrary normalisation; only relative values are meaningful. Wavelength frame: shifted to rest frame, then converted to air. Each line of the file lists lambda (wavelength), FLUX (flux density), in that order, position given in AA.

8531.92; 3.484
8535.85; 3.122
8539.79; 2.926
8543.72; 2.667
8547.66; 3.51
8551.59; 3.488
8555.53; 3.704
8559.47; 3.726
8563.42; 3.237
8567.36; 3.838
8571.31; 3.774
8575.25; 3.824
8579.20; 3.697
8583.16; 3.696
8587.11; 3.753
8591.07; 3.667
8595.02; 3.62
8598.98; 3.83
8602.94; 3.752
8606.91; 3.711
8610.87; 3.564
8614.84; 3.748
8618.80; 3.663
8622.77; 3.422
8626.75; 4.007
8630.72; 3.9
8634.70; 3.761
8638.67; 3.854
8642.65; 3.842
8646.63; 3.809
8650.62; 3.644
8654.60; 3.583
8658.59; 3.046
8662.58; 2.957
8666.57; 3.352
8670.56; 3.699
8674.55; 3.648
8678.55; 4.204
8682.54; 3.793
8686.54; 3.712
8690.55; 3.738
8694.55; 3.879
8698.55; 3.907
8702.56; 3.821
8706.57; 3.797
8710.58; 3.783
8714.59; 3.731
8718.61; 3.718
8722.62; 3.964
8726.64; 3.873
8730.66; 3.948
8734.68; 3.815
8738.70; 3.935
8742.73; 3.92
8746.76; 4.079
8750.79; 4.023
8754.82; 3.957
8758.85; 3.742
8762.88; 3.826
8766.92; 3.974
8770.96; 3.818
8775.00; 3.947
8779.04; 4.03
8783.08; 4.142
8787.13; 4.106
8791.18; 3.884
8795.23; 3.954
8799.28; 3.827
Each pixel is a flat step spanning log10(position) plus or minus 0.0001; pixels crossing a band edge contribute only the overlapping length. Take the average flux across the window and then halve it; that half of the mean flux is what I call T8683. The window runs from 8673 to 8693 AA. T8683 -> 1.91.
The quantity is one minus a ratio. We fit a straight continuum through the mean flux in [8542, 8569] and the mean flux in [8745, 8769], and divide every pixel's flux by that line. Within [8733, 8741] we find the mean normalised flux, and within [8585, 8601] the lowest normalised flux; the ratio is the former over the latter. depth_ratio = 0.02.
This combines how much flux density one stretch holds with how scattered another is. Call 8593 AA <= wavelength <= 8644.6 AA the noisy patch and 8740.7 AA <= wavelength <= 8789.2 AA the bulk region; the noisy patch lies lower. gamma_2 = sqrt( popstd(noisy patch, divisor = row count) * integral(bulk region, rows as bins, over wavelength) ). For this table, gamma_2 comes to 5.3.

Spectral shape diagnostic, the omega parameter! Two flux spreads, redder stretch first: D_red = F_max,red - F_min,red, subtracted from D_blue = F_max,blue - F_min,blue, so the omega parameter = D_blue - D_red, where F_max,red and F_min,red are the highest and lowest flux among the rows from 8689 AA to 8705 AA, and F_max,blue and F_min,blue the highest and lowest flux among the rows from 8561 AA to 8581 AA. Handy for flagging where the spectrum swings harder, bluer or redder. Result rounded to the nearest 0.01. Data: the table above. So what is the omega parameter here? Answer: 0.43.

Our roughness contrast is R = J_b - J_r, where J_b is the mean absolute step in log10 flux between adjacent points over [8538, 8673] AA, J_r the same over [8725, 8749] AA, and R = 0.0135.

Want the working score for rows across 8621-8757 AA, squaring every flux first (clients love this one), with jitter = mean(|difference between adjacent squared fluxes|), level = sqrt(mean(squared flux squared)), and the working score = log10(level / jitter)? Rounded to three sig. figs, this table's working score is 1.11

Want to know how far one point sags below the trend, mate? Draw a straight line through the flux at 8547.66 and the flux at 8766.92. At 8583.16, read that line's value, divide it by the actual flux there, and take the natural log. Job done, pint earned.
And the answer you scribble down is -0.030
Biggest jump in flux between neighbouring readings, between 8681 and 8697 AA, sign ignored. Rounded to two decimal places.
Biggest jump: 0.14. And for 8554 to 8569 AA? 0.60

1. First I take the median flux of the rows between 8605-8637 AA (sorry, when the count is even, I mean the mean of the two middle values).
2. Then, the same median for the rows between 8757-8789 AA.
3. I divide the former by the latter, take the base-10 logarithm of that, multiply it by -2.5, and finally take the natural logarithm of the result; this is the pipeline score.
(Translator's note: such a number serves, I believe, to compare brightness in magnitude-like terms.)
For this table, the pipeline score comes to -2.7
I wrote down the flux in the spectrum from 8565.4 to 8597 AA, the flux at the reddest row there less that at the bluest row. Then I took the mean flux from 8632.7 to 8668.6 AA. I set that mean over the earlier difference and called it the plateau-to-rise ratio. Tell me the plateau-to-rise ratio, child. -16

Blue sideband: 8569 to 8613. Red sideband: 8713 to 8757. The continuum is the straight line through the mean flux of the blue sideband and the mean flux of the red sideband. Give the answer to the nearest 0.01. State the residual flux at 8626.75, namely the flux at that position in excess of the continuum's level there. 0.24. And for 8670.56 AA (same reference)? -0.12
